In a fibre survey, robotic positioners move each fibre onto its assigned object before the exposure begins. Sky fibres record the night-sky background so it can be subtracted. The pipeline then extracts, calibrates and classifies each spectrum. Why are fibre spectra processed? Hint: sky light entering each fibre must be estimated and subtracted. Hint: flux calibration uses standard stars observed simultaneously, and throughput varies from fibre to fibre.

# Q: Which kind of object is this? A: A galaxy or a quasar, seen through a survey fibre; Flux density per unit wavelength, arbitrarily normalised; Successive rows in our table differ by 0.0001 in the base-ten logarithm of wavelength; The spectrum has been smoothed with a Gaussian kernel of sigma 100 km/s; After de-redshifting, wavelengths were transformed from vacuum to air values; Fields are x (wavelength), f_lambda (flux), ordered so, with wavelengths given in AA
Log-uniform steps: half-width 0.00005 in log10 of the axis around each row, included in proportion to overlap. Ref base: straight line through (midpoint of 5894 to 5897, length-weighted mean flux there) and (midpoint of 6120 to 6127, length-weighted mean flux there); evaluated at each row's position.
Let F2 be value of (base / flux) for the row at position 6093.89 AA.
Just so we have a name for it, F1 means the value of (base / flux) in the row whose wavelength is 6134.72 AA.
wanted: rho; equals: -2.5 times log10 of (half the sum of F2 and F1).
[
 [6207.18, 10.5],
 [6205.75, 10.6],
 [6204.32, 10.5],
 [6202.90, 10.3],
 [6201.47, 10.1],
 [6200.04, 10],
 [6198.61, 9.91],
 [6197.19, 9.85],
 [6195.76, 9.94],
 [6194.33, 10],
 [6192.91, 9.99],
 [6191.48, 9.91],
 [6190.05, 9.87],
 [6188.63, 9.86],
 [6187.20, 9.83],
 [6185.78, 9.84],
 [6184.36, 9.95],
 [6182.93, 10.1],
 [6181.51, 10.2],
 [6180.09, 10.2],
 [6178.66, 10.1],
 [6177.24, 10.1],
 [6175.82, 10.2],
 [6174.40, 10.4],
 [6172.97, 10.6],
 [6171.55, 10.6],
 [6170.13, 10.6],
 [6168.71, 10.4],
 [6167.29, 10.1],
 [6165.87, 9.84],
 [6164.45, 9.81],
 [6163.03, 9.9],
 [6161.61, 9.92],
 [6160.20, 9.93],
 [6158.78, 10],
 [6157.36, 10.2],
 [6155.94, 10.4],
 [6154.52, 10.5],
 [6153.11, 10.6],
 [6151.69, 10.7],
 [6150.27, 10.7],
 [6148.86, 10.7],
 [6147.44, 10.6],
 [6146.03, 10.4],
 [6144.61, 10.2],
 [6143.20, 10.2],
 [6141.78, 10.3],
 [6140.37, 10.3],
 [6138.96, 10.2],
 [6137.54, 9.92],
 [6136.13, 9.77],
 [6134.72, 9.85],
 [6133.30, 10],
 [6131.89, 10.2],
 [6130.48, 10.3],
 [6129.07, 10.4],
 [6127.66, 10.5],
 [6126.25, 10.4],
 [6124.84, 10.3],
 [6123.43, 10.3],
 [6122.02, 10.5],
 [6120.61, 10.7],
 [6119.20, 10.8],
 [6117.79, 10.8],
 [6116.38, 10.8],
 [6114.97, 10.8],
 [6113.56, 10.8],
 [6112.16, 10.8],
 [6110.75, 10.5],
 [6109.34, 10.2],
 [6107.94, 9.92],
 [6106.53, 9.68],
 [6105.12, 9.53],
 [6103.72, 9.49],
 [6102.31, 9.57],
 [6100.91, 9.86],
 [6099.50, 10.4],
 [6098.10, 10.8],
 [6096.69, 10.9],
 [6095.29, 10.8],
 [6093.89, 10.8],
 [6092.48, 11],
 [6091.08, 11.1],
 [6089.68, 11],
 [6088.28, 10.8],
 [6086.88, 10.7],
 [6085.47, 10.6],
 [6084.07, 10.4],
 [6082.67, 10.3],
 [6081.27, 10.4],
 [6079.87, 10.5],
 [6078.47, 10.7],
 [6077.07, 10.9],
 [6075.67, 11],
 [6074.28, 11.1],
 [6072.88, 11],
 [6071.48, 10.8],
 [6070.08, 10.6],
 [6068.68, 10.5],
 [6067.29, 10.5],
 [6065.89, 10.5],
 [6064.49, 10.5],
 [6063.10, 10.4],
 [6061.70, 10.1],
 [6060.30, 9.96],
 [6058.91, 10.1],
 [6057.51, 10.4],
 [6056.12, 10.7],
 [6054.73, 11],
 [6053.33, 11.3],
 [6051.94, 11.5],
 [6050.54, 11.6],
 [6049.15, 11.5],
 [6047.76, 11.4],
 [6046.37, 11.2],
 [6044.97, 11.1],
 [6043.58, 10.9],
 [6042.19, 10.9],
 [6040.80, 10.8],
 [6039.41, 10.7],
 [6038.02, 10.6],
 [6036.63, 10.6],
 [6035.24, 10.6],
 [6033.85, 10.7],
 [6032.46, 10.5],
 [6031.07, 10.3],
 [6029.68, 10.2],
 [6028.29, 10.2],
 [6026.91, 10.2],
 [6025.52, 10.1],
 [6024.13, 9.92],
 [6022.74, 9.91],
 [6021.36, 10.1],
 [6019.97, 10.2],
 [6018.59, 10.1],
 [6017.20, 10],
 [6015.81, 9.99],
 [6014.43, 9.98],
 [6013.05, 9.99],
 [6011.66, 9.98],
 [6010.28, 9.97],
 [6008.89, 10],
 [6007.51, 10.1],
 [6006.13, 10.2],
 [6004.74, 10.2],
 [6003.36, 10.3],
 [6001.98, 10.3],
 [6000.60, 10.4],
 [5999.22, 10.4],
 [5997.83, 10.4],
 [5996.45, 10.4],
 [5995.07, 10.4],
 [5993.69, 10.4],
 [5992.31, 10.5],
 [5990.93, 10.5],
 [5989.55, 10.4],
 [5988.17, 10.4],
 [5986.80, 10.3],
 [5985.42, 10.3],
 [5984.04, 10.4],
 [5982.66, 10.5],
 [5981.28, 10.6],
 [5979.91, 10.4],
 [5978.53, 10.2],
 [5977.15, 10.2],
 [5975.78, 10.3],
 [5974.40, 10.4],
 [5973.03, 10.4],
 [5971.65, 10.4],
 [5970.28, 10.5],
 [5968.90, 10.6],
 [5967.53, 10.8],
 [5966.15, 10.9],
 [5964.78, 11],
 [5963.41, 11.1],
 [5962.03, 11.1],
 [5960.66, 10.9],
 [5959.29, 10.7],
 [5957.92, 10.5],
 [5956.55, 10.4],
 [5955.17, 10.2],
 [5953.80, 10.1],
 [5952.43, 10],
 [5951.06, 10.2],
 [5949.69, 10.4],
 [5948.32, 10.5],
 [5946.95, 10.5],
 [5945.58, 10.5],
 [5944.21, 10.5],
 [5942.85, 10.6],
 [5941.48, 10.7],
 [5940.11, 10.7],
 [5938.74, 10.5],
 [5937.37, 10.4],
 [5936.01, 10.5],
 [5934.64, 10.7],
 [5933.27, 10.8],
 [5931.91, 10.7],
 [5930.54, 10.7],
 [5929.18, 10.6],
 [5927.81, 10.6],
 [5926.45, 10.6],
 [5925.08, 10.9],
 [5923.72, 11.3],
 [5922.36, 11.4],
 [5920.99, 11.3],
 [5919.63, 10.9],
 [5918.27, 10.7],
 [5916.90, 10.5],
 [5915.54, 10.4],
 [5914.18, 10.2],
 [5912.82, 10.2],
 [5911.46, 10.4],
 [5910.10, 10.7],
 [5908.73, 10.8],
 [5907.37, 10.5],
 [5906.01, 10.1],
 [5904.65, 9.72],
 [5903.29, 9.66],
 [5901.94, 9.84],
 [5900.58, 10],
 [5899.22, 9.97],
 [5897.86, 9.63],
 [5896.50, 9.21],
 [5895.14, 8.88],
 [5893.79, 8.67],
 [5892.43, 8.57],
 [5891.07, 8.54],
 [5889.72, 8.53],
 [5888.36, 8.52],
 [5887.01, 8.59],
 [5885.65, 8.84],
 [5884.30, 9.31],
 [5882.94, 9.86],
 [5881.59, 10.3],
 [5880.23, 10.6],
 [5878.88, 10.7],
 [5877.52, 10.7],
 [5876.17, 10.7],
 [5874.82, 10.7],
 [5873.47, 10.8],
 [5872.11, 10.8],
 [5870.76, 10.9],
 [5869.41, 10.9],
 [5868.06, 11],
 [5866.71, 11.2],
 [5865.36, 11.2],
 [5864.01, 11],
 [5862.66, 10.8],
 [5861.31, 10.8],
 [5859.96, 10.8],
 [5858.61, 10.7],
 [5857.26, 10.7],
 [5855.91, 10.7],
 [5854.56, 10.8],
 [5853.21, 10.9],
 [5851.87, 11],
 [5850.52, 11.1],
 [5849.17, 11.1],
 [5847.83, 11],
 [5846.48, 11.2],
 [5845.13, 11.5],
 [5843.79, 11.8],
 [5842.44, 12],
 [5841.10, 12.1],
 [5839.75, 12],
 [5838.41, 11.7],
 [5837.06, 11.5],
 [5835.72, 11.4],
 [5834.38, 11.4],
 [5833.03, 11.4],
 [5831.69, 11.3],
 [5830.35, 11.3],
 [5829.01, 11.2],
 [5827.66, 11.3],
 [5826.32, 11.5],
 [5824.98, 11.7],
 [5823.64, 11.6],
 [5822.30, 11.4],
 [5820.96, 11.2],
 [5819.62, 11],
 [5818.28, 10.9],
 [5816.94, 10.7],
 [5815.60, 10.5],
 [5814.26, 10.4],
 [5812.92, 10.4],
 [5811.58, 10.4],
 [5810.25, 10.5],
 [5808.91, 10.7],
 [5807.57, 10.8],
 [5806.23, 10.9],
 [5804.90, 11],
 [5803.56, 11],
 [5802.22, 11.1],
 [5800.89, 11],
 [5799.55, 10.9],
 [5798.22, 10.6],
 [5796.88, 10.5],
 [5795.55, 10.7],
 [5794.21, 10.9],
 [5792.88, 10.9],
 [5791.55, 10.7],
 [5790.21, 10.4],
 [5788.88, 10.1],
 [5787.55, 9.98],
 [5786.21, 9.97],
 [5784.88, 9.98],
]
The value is -0.01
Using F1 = 1.07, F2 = 0.95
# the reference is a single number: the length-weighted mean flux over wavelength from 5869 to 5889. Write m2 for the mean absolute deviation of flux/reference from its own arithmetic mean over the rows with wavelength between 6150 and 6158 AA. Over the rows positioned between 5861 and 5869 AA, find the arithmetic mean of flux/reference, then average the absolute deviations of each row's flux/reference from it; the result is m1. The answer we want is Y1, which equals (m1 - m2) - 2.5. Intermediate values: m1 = 0.013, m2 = 0.015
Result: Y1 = -2.50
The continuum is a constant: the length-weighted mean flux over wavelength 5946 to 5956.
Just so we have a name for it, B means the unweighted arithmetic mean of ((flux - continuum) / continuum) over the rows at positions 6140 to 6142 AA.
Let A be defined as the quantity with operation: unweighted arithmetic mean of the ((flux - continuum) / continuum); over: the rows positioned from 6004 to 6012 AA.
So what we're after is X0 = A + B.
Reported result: -0.02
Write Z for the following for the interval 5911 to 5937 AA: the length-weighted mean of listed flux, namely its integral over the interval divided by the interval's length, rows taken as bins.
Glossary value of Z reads 10.71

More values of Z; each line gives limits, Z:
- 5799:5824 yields 10.85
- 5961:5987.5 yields 10.55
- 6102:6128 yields 10.34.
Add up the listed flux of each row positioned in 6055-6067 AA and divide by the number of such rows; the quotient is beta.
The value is 10.3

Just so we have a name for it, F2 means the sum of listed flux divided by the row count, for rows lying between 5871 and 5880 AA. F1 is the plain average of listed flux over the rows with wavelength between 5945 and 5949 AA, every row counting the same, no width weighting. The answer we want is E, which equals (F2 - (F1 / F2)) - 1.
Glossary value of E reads 8.8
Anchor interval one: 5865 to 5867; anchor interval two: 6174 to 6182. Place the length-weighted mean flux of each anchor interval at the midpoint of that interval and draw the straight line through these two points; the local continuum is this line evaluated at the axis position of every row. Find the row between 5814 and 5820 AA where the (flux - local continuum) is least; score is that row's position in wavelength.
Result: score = 5814.26 AA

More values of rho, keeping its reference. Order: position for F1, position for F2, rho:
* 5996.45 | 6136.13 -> 0.00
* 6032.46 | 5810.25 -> 0.15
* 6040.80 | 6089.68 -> 0.09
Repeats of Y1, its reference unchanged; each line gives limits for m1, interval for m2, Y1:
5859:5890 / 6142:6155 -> -2.44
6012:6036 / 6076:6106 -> -2.52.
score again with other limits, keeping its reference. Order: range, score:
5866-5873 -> 5872.11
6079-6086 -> 6082.67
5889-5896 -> 5889.72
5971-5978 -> 5977.15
